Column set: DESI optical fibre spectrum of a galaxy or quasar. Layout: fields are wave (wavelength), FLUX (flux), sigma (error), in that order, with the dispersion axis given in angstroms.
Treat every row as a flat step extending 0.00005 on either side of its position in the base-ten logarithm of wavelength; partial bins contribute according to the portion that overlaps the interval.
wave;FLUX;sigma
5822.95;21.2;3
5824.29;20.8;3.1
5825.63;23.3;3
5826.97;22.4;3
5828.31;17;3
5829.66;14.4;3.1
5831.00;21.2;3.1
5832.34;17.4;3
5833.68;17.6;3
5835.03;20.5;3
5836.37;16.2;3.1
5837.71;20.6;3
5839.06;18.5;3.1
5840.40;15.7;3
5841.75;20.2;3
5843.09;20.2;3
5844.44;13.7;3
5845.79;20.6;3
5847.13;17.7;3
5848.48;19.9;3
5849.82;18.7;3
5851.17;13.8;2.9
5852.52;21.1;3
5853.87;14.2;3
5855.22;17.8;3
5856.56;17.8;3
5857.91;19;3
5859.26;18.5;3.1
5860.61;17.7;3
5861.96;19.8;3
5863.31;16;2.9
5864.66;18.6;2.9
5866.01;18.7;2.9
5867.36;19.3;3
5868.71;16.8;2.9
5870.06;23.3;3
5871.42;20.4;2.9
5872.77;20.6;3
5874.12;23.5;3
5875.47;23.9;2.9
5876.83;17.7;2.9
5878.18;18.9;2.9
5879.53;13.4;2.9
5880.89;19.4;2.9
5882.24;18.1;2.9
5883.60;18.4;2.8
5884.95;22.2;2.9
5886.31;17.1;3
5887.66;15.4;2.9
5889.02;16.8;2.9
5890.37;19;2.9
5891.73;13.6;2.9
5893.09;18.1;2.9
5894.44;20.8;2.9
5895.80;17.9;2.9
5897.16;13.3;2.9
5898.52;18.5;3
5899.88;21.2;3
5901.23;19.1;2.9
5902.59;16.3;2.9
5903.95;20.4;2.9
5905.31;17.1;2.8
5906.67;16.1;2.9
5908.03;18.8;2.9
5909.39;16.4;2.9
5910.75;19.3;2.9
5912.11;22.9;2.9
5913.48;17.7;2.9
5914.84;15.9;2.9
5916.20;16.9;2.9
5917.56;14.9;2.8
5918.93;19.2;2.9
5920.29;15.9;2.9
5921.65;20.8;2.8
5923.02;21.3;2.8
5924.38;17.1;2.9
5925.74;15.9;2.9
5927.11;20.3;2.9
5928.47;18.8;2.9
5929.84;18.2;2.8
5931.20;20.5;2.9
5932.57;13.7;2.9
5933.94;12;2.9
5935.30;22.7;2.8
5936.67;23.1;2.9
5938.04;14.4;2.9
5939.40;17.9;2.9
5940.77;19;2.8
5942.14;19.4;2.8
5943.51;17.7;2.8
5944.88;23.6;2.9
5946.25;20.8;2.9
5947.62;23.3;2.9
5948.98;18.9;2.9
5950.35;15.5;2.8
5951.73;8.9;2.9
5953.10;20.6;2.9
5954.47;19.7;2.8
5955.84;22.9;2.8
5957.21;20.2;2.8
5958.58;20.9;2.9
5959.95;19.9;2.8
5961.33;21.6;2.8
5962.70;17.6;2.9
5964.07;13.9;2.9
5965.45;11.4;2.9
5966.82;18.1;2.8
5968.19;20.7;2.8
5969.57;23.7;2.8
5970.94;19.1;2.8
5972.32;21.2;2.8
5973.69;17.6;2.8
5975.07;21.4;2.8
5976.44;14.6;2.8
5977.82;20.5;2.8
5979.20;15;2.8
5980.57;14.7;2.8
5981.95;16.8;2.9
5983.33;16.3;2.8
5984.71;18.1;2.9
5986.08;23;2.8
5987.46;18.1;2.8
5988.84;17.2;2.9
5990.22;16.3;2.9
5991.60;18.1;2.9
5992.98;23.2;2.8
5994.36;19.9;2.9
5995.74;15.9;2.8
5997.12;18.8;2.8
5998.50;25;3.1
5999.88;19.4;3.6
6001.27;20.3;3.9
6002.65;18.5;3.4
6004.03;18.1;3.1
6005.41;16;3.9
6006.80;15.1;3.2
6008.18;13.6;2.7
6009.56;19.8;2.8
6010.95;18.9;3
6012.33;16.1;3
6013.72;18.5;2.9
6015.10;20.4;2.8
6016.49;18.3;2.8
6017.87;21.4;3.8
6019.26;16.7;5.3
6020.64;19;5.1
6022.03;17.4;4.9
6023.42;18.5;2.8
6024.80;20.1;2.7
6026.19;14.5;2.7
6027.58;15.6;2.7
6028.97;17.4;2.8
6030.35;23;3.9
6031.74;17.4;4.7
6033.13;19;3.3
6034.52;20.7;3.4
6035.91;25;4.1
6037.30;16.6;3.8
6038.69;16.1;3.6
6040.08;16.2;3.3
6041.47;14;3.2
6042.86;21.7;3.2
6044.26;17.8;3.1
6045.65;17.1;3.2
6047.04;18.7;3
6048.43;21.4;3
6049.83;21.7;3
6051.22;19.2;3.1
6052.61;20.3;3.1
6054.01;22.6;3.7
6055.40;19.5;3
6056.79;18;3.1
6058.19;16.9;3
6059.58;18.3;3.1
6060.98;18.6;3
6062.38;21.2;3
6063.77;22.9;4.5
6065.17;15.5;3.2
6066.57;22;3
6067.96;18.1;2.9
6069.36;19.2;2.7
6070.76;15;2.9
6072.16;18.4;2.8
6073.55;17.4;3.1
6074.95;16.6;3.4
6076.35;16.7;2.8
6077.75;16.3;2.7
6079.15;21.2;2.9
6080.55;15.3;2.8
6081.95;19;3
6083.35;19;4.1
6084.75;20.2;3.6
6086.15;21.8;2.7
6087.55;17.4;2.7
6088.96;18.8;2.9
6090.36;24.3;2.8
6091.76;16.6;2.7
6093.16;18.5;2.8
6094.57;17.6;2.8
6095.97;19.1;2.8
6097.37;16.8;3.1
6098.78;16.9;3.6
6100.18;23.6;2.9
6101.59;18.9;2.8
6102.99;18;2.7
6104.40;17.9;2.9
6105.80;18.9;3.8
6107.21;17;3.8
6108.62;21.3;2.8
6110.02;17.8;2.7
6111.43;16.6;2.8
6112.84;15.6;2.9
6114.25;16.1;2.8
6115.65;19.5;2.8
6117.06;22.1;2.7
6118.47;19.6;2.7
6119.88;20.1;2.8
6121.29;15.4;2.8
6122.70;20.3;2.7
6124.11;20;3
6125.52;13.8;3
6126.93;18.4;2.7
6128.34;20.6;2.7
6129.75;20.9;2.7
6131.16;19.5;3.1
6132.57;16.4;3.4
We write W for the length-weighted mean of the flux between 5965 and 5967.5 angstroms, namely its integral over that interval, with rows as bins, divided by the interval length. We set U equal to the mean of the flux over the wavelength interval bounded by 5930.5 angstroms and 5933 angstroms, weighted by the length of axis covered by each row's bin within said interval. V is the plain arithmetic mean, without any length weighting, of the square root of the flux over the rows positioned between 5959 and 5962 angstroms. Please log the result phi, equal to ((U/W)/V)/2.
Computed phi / 0.13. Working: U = 17.5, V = 4.55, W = 15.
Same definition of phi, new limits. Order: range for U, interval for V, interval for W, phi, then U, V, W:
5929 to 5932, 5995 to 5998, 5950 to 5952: 0.19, 19.1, 4.16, 12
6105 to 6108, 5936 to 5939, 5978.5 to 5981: 0.14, 18.0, 4.30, 15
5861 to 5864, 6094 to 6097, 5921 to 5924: 0.10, 17.9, 4.28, 21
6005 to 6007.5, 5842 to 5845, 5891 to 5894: 0.12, 15.5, 4.10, 16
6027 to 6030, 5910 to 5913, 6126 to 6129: 0.10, 17.3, 4.59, 19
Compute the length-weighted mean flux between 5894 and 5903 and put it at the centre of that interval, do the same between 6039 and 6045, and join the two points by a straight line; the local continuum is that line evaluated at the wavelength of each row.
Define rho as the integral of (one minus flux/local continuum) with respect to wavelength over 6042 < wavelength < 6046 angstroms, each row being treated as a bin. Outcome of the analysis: -0.35 angstroms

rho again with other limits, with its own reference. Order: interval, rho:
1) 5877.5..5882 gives 0.23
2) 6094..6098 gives -0.20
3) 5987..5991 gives 0.10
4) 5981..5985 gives 0.19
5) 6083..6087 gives -0.76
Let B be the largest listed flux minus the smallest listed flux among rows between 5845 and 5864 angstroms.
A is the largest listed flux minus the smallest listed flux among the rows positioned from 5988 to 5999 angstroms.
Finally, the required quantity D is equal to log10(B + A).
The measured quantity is 1.21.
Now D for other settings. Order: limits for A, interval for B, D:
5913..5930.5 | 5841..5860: 1.14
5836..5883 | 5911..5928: 1.27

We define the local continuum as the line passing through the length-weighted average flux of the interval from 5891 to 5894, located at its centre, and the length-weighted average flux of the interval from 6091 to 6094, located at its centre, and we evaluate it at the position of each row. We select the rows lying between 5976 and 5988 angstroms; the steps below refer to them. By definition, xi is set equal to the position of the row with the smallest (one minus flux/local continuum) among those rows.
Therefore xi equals 5986.08 angstroms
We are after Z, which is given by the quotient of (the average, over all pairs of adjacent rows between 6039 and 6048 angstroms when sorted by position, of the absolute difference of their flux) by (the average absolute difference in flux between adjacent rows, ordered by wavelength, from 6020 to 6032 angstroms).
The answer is 1.07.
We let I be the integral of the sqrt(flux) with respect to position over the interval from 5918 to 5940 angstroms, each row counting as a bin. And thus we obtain 94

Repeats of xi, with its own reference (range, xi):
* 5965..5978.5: 5969.57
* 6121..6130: 6129.75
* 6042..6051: 6042.86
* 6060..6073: 6063.77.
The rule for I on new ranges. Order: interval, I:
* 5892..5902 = 43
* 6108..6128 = 86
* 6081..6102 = 92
